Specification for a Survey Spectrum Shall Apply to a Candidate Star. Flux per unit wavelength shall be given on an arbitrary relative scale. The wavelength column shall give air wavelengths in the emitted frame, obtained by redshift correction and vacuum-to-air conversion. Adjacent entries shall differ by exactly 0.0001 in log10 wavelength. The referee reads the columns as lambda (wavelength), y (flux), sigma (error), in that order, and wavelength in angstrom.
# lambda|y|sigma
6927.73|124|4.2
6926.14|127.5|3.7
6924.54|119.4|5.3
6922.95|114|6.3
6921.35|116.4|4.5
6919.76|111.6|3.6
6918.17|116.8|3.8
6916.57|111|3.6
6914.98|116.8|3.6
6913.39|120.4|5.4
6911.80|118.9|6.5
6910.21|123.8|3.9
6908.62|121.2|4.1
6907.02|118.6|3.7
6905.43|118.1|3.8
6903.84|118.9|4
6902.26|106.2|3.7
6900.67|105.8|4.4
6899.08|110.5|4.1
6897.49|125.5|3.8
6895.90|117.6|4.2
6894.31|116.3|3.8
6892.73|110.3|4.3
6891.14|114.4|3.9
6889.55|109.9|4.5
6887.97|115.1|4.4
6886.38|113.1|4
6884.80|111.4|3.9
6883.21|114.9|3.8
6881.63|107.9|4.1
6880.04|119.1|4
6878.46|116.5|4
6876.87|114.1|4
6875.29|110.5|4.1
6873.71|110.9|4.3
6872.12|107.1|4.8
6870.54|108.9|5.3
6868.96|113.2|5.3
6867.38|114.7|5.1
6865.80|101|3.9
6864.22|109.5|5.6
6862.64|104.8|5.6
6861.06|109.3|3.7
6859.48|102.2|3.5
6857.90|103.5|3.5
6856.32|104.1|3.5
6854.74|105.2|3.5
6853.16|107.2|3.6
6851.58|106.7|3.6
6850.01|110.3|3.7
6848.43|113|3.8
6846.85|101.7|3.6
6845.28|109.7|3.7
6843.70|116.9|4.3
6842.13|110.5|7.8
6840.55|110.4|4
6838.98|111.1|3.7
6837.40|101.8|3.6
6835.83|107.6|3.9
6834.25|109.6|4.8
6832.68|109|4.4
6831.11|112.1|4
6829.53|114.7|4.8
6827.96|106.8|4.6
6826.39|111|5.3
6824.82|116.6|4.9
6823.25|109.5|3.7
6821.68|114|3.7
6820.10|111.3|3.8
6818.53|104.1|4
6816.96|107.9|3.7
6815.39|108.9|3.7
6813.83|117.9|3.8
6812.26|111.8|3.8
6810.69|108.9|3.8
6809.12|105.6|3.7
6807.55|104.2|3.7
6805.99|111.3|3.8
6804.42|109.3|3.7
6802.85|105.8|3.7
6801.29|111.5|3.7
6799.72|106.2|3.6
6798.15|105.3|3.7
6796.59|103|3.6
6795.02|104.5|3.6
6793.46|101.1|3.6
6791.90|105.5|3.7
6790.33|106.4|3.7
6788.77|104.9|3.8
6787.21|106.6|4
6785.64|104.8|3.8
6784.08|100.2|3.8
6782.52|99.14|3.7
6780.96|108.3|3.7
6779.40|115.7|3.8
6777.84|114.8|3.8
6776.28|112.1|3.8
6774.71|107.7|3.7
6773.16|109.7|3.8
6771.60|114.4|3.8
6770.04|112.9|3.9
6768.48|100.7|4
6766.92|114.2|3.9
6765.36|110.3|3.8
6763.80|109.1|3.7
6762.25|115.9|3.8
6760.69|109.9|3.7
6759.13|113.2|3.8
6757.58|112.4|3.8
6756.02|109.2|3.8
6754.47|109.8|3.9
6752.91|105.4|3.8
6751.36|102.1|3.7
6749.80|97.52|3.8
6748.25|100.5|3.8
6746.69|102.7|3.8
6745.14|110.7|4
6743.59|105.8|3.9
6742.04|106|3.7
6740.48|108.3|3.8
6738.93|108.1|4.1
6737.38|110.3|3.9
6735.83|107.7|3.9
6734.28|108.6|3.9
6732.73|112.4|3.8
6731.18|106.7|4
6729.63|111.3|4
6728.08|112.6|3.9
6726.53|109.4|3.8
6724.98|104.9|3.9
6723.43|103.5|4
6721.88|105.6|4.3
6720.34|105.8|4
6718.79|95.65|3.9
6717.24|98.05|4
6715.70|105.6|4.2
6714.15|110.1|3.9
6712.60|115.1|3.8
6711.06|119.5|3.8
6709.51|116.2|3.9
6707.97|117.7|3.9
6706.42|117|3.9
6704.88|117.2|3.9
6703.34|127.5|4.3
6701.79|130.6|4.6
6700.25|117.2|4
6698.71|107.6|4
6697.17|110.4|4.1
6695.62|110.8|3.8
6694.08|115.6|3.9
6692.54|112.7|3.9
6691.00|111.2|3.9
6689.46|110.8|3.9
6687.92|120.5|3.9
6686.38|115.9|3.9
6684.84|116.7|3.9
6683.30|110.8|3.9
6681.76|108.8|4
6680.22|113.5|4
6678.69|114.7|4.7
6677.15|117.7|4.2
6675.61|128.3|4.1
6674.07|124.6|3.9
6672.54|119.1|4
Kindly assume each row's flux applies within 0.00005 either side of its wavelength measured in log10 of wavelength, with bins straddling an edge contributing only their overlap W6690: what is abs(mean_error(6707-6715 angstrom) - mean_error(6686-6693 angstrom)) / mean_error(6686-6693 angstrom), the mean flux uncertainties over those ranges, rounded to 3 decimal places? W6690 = 0.010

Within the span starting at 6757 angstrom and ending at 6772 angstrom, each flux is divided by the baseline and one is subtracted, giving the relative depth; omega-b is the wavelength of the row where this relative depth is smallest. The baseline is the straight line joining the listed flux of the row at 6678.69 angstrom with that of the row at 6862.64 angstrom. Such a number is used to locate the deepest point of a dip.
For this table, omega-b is 6768.48 angstrom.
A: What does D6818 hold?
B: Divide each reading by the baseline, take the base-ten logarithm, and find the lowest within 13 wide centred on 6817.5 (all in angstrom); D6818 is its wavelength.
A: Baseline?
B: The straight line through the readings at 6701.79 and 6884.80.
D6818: 6818.53 angstrom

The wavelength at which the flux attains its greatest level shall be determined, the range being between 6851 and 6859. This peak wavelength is 6853.16 angstrom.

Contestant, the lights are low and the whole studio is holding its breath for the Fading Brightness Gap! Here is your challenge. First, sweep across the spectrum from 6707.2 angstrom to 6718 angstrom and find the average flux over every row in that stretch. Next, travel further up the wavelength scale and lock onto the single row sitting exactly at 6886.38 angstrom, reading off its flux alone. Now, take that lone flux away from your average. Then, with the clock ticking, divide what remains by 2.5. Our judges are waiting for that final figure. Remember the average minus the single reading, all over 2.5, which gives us -1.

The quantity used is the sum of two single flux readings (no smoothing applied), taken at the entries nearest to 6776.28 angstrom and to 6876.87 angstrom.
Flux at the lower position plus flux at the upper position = 226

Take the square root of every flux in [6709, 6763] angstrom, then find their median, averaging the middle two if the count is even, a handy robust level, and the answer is 10.4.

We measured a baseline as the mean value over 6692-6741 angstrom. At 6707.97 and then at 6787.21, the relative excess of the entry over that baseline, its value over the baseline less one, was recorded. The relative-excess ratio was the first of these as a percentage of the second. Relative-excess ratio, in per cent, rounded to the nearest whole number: -139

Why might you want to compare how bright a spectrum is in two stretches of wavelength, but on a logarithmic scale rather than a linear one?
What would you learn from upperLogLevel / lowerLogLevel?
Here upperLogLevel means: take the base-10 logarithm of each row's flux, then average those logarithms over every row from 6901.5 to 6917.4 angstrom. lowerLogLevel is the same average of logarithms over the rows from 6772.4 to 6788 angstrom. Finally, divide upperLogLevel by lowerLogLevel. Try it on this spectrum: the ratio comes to 1.02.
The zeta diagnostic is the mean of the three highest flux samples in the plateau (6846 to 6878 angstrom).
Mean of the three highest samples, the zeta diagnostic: 114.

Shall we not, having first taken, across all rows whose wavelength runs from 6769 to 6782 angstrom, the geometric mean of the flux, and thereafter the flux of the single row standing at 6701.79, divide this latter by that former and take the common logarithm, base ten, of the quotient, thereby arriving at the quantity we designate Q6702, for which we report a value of 0.07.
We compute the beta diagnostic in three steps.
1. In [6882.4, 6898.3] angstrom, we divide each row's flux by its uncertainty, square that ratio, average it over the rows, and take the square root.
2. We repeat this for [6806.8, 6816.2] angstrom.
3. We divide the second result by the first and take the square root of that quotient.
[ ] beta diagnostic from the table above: 1.01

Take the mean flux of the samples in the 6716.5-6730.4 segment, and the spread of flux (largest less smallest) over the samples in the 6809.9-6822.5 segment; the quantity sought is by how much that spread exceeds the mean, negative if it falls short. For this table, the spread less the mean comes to -91.4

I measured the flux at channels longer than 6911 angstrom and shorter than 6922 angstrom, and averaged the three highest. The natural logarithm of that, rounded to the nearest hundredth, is 4.78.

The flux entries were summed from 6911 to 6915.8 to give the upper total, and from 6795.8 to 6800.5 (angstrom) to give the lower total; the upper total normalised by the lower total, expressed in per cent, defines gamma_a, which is 113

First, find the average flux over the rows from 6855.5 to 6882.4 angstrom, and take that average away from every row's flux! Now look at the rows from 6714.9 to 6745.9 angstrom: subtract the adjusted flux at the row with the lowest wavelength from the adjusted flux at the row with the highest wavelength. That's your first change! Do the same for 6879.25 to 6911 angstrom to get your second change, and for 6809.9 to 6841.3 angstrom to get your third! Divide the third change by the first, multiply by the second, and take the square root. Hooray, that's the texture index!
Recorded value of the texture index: 1.2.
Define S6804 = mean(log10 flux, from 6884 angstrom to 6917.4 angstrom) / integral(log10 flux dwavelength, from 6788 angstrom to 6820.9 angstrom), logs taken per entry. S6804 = 0.0309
